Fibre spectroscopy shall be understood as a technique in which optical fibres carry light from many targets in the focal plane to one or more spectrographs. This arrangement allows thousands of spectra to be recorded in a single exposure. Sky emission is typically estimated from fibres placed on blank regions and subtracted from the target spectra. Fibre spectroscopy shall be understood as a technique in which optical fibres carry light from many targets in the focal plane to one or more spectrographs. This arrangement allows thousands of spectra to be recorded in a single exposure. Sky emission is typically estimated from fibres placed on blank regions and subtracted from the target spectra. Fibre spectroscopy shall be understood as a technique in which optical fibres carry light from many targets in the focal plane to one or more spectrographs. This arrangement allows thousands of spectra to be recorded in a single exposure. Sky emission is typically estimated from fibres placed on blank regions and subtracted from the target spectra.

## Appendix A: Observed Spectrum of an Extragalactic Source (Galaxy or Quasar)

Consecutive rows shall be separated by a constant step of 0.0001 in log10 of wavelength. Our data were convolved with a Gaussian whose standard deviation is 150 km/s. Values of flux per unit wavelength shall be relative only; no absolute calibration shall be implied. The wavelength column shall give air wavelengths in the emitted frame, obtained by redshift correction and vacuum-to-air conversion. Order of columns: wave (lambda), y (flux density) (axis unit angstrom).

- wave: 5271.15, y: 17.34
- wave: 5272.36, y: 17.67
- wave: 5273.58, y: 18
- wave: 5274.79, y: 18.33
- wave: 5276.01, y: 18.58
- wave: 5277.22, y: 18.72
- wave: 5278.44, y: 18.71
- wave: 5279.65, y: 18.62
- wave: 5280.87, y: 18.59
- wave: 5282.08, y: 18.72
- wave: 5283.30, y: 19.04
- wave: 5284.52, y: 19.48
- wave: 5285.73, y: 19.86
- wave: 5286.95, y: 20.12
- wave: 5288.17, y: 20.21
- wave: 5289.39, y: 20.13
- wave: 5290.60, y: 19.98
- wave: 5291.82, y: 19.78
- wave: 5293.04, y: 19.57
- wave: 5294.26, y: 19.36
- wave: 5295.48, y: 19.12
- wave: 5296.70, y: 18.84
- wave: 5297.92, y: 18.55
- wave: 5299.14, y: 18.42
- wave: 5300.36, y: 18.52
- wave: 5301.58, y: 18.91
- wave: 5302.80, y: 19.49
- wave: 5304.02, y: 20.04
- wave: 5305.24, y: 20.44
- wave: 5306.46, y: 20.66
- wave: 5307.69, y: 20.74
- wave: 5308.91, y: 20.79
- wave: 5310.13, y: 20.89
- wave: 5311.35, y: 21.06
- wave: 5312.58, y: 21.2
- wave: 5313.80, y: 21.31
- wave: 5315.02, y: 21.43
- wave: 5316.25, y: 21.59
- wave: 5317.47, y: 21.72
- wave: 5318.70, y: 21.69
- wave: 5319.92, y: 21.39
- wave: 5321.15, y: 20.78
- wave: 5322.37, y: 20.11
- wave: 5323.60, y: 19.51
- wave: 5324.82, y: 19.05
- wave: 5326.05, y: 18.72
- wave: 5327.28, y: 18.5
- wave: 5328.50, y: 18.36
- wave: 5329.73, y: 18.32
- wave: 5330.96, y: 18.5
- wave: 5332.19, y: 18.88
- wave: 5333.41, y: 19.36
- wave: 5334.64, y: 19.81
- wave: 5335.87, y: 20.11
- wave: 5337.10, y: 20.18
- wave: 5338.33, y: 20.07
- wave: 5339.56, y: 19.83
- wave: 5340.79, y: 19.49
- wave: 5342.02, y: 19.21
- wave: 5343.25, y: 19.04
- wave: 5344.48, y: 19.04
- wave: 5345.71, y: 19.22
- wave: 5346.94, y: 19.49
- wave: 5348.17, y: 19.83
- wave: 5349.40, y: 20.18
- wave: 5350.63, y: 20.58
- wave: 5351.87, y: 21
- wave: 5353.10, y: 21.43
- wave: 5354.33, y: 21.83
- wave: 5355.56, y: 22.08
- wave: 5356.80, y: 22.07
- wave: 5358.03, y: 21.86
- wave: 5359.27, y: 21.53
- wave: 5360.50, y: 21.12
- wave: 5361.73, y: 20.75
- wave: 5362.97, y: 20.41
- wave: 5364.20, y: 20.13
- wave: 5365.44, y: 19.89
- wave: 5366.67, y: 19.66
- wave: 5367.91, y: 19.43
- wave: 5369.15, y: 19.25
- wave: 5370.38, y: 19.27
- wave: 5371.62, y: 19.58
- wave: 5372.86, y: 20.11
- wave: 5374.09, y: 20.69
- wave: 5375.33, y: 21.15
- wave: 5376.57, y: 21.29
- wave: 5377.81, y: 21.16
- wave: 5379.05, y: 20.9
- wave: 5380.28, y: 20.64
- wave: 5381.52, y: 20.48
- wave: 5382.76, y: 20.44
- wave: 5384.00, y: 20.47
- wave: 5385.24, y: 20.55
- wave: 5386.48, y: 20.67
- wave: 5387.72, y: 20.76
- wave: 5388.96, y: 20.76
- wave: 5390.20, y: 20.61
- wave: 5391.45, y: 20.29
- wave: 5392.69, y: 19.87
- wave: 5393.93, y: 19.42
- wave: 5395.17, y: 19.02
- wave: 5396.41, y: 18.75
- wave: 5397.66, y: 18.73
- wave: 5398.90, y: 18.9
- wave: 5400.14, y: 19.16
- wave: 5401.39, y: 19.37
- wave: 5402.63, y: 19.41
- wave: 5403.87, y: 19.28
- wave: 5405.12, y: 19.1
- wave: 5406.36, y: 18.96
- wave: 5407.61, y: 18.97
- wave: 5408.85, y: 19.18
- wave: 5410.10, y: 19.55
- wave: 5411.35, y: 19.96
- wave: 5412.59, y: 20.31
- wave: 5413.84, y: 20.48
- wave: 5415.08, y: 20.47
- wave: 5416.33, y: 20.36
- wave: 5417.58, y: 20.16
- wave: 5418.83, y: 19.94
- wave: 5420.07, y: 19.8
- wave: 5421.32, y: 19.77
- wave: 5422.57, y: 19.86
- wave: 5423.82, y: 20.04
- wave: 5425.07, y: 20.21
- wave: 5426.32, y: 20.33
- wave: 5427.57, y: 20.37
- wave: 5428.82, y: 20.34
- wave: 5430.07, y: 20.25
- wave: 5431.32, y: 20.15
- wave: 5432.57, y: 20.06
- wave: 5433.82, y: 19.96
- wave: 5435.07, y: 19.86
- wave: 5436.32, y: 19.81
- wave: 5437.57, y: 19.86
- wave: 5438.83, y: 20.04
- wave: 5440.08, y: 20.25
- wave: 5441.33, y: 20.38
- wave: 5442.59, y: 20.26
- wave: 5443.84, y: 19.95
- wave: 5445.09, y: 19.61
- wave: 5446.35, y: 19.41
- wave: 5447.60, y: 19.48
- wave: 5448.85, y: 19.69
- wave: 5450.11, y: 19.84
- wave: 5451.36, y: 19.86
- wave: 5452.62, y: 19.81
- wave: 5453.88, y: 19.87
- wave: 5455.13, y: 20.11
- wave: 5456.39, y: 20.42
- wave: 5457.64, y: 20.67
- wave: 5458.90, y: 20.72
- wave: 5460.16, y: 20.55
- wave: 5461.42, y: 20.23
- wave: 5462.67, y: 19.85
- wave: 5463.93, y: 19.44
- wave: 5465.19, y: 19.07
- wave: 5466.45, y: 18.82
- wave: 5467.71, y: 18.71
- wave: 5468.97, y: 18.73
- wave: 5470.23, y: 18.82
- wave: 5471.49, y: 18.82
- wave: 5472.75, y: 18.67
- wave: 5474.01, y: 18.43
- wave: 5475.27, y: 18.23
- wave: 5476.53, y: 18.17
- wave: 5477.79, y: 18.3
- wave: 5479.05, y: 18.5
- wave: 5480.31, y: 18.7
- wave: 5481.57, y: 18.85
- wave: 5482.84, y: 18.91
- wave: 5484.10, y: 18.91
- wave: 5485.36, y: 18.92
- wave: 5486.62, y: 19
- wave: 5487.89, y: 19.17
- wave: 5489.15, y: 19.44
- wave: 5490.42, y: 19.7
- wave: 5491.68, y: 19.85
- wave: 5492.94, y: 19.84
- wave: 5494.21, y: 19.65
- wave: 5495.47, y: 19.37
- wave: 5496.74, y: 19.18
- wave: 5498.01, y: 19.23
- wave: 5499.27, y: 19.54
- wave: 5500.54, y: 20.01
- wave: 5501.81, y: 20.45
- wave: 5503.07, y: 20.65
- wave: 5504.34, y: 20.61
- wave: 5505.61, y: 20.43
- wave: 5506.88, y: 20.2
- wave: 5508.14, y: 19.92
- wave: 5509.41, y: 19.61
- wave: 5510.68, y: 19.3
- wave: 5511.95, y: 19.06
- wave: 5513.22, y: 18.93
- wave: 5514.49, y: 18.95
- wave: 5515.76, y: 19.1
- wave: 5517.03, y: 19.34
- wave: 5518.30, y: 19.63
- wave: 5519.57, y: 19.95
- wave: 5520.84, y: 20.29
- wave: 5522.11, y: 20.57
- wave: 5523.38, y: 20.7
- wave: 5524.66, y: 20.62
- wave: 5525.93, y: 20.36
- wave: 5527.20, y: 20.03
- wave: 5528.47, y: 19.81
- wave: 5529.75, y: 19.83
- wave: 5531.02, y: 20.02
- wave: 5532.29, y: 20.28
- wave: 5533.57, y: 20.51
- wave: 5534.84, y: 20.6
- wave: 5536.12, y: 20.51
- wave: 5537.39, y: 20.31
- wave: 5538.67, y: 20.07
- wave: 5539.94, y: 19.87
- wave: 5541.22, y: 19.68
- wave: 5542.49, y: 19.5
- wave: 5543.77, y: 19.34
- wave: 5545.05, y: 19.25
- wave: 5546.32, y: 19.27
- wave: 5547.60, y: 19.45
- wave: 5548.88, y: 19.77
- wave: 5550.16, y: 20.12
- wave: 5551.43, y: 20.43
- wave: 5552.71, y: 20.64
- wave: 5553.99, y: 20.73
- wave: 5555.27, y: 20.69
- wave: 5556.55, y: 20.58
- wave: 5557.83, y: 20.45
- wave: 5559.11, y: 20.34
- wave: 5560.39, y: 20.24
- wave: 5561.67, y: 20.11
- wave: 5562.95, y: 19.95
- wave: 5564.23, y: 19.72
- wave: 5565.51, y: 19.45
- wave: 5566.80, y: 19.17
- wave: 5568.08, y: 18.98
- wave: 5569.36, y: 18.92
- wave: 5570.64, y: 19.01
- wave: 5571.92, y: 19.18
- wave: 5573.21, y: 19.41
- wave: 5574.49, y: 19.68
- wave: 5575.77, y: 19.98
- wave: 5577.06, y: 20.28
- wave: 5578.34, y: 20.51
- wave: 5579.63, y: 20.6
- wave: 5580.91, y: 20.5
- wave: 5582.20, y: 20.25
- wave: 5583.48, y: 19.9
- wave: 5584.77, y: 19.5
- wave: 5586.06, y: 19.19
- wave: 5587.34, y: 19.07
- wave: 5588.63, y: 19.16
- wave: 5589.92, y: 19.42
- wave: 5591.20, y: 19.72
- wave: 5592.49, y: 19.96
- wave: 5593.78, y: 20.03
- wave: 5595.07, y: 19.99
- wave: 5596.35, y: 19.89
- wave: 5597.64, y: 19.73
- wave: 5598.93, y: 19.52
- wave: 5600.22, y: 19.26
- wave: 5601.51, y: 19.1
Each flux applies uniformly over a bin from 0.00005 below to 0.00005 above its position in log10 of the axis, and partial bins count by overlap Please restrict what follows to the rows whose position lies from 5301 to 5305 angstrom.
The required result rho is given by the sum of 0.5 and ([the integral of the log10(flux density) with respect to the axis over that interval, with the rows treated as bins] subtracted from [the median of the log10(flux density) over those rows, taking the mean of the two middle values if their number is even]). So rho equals -3.4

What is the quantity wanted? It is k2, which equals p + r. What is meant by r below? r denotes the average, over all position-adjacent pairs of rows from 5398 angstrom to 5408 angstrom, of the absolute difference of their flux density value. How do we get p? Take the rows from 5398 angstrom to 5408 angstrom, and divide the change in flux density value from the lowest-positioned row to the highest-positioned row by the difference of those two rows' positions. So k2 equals 0.15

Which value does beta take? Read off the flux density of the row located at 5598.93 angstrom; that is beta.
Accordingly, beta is 19.52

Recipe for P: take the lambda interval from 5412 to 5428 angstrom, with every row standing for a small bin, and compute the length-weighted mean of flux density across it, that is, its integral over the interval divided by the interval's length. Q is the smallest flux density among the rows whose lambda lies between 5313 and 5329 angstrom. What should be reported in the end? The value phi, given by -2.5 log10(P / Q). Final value -0.101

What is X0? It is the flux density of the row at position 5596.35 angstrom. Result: 19.89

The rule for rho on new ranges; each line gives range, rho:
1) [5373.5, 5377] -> -2.8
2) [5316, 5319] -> -2.2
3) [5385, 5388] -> -2.1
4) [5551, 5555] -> -3.4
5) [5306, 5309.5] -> -2.8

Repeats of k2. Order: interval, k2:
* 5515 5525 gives 0.41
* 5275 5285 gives 0.27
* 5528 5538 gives 0.21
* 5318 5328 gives 0.08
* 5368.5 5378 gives 0.53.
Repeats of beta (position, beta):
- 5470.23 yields 18.82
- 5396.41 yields 18.75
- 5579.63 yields 20.6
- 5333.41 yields 19.36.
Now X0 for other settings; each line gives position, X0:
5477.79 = 18.3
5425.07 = 20.21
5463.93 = 19.44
